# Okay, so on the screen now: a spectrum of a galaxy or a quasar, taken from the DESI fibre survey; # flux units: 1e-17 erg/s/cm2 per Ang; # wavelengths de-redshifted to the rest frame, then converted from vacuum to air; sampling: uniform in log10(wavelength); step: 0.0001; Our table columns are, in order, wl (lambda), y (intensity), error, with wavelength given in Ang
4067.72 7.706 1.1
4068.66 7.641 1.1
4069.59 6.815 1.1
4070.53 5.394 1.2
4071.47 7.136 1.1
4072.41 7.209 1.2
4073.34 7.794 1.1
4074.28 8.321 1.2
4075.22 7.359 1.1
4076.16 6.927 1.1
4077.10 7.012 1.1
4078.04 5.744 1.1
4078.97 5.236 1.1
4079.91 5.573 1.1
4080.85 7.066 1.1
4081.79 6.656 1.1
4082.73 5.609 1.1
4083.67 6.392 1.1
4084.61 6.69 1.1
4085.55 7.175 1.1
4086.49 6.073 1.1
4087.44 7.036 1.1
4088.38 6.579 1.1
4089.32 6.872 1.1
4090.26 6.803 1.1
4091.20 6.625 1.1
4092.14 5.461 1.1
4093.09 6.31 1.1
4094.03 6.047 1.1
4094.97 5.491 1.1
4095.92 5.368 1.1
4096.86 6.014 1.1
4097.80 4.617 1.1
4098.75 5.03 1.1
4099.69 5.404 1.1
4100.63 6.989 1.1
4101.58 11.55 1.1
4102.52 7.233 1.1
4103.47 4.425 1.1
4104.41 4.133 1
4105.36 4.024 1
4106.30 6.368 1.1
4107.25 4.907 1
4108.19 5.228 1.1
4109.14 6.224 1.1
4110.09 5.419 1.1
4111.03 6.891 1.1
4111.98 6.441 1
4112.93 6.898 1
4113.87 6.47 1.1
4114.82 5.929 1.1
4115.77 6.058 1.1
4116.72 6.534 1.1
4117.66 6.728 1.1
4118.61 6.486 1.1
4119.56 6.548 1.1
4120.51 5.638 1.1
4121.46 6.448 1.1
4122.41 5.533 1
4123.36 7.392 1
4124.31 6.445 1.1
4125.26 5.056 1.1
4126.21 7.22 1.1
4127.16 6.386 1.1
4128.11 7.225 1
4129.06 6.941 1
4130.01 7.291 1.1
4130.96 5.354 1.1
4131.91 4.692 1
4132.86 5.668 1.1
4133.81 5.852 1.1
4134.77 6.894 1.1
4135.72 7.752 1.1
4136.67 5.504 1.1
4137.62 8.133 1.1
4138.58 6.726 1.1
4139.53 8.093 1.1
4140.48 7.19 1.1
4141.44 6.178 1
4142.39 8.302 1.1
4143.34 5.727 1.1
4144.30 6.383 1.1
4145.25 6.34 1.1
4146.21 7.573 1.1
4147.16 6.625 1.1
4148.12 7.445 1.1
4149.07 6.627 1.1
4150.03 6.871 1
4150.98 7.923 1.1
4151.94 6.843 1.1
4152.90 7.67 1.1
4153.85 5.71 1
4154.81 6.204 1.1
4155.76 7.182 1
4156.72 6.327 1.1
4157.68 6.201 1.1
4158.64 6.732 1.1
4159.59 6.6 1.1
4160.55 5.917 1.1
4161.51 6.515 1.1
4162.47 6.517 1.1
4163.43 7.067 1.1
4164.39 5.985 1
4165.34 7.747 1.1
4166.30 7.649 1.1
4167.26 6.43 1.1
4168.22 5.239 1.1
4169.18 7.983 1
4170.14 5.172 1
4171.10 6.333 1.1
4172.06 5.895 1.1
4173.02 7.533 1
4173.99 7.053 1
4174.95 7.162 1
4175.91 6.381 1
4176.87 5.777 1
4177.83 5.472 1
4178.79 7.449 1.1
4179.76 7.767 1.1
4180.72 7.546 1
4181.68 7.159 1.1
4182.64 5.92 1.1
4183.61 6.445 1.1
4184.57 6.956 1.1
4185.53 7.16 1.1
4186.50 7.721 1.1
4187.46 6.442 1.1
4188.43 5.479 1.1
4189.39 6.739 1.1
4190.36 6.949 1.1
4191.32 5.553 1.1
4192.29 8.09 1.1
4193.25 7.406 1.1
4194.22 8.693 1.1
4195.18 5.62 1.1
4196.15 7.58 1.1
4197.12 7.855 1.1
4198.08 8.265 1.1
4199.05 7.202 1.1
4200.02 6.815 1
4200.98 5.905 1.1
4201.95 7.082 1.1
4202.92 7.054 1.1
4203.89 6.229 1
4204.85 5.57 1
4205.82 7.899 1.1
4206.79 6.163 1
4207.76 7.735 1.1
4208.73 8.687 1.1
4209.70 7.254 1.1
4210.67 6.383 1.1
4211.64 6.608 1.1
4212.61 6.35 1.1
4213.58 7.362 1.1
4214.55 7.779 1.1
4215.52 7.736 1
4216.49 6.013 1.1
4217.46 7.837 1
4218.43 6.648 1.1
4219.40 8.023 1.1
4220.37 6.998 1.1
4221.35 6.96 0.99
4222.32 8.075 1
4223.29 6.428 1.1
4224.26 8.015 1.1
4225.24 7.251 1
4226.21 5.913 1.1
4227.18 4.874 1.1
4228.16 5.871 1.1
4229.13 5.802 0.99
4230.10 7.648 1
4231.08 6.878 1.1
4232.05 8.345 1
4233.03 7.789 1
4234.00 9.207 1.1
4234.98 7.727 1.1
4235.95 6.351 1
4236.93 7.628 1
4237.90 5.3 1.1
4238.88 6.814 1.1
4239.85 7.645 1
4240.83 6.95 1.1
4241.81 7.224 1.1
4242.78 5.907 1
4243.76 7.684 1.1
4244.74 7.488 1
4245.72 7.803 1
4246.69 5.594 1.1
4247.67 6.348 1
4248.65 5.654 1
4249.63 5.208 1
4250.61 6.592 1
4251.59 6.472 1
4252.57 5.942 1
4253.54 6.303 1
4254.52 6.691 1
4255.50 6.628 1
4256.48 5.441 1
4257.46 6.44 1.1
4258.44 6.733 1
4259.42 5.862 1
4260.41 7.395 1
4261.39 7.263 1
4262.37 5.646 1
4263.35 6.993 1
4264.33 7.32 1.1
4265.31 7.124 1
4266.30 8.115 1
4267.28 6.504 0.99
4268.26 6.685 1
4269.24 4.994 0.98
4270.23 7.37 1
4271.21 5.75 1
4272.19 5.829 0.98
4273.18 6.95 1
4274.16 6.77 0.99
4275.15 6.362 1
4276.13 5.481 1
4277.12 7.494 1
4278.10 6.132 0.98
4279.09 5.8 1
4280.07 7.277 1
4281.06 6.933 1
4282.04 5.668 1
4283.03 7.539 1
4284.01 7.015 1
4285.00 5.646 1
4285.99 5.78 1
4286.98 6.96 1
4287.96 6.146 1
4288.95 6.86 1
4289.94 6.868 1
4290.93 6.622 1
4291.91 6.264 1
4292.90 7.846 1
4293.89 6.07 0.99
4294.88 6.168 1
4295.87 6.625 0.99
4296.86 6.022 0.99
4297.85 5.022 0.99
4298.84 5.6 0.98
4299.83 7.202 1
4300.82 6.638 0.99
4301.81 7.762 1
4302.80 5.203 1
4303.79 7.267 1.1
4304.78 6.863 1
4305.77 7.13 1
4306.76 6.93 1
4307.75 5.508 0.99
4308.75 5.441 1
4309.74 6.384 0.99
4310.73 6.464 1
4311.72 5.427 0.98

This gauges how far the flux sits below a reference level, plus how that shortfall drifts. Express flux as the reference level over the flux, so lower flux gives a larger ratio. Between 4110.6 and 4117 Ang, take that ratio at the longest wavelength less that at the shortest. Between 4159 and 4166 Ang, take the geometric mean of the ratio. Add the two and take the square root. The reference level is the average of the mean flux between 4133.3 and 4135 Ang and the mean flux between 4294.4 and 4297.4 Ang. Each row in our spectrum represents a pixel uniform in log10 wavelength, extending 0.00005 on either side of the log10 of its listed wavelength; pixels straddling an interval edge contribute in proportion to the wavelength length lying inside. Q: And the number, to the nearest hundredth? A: 1.00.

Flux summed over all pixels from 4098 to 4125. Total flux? 173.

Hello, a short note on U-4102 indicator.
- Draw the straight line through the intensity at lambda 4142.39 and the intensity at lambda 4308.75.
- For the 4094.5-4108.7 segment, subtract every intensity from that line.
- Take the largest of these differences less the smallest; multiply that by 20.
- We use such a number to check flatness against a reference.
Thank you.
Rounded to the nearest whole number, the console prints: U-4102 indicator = 149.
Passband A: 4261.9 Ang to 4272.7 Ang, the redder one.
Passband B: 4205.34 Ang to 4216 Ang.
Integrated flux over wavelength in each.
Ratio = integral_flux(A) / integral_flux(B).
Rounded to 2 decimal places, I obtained 0.92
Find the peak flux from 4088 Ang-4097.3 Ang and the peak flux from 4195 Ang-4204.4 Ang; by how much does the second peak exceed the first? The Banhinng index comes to 1.4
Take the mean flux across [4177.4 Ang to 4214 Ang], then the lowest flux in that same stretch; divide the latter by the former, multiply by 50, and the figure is 39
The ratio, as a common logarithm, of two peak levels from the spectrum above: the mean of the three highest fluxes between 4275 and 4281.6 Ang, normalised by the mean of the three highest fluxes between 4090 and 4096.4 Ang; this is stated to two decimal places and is 0.04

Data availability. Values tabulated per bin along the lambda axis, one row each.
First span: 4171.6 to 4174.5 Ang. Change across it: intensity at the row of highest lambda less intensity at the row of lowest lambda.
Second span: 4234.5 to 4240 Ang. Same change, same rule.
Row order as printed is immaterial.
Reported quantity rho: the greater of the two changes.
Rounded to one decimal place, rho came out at 1.2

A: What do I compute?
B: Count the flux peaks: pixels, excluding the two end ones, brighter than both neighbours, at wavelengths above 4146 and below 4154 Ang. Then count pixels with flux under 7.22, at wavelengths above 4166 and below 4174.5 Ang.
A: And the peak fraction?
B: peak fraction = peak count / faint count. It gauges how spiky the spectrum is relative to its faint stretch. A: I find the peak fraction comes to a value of 0.50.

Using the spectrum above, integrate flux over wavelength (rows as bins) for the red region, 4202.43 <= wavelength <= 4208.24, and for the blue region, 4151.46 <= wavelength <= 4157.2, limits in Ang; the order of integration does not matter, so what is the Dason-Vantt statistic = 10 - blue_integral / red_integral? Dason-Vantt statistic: 9.03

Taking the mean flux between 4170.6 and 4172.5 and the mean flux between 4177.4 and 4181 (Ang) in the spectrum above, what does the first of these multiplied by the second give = 43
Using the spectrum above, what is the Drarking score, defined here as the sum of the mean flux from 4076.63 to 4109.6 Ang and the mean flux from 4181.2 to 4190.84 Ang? 12.8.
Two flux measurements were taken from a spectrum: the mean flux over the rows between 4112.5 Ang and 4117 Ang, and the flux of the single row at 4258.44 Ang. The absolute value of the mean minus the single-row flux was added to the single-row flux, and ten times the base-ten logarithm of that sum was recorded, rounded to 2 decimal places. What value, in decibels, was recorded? 8.51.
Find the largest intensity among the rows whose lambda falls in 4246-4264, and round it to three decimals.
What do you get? 7.395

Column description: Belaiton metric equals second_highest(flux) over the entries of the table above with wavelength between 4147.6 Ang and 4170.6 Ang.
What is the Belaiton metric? 7.923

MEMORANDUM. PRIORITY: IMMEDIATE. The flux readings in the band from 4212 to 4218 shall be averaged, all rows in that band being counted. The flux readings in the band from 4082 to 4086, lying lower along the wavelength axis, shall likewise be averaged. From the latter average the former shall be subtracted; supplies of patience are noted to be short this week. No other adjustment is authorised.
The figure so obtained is -0.7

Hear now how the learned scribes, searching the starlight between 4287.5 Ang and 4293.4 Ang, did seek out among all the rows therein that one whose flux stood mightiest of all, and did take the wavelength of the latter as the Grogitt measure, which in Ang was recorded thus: 4292.90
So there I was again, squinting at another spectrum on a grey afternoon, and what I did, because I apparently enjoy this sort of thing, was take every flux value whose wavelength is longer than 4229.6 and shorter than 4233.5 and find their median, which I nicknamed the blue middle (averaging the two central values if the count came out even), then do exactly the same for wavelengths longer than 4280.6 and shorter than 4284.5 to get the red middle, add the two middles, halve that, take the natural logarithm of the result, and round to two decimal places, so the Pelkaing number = 1.99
